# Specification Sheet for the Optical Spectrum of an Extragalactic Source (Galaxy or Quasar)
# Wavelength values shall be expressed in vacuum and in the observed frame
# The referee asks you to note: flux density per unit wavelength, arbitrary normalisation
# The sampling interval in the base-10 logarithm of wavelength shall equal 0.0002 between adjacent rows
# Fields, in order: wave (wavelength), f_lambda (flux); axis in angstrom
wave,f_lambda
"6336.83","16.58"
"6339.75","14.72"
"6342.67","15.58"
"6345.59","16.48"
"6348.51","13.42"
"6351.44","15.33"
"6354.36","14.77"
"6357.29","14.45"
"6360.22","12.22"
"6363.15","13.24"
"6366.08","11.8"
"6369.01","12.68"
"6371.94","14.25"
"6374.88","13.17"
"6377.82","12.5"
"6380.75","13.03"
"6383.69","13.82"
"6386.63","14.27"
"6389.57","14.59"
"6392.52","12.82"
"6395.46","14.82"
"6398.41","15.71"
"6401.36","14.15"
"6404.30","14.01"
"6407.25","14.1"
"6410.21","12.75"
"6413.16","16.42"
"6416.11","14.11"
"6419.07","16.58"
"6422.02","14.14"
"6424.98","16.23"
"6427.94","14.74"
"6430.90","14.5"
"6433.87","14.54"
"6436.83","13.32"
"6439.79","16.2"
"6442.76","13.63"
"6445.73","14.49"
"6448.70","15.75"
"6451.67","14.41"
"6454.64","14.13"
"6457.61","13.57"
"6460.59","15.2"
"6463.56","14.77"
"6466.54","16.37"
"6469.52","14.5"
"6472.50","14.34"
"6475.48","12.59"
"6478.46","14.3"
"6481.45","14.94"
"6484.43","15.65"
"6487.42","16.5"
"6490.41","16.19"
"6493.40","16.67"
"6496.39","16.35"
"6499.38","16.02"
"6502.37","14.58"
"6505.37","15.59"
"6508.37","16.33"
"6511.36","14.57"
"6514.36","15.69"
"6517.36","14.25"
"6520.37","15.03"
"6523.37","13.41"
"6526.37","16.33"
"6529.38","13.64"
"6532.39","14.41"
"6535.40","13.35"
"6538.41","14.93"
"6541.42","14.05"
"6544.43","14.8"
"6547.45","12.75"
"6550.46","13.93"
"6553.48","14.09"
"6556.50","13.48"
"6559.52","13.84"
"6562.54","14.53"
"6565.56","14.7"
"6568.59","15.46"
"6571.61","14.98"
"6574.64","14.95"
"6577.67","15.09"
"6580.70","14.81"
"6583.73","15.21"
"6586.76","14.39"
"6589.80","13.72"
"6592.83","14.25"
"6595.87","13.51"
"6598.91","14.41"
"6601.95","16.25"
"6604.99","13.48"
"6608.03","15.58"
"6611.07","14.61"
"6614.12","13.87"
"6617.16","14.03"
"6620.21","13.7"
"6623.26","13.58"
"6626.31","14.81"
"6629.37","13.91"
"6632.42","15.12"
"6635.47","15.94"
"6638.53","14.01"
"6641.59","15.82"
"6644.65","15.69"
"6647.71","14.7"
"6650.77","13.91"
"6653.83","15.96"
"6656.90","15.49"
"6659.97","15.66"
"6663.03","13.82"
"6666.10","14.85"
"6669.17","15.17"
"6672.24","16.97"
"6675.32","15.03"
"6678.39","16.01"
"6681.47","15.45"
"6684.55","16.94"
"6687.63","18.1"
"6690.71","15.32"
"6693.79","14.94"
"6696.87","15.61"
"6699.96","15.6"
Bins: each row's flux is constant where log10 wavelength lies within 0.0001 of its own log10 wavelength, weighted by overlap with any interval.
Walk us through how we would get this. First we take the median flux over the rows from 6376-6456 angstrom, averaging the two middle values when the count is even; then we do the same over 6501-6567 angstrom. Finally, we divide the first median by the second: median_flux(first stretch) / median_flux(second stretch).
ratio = 0.99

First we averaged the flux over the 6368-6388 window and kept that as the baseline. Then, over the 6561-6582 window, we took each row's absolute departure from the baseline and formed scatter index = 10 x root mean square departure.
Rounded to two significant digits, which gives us 16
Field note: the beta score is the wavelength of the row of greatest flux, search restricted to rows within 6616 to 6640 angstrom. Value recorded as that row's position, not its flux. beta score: 6635.47 angstrom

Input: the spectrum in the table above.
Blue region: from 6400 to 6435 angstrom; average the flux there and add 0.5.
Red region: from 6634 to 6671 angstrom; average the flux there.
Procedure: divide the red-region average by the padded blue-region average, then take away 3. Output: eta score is -2.01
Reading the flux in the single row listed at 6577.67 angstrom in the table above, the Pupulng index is 15.09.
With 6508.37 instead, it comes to 16.33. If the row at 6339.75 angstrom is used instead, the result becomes 14.72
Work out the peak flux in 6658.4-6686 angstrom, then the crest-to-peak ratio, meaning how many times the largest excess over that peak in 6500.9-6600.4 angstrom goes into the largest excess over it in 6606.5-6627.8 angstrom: 2.2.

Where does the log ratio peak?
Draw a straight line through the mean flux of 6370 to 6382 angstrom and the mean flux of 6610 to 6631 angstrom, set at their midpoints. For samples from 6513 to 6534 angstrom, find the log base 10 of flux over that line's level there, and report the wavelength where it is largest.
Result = 6526.37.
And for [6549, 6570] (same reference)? 6568.59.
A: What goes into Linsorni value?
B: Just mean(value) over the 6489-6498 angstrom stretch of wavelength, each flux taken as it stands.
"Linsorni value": 16.4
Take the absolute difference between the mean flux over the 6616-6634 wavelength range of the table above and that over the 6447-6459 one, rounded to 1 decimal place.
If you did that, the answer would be 0.3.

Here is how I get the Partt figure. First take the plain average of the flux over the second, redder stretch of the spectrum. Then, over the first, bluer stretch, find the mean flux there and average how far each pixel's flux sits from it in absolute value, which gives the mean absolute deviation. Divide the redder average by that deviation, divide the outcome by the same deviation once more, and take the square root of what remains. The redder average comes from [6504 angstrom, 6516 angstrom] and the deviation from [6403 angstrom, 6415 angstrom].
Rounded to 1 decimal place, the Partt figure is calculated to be 3.8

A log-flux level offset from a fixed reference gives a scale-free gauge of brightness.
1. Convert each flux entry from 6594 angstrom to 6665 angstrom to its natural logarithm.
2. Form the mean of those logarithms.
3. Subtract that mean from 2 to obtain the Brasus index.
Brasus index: -0.685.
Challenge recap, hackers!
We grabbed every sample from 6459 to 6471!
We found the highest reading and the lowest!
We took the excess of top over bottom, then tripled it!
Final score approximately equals 5.6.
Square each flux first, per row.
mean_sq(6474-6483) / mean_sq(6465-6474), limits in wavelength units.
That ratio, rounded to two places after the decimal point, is 0.86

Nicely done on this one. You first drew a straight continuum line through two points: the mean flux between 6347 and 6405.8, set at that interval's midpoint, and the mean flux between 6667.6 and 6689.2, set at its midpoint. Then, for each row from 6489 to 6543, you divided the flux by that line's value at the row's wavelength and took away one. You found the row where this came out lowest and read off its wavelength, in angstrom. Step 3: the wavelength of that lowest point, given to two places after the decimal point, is 6535.40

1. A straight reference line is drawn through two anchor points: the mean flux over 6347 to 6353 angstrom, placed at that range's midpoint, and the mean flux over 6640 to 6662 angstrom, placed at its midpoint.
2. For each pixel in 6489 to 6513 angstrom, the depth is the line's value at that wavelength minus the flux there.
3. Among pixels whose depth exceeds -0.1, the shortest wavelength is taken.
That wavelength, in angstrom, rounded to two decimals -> 6502.37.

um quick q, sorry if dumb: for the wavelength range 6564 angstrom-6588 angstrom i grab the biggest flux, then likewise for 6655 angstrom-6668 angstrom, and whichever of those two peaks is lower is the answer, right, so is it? 15.5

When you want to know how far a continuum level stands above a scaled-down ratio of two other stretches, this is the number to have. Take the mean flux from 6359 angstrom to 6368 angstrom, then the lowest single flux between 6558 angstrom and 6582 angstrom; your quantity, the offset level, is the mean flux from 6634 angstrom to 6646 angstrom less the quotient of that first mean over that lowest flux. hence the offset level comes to 14.5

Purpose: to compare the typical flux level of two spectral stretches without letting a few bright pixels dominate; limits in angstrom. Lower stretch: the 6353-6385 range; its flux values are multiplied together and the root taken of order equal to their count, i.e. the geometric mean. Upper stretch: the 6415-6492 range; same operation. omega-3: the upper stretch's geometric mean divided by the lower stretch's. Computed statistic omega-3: 1.12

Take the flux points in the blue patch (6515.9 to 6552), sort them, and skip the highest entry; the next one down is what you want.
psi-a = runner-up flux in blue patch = 15.03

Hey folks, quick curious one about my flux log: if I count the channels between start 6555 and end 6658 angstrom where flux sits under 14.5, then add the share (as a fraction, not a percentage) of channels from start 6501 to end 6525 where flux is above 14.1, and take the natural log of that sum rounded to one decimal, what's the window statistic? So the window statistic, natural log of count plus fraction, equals 2.8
